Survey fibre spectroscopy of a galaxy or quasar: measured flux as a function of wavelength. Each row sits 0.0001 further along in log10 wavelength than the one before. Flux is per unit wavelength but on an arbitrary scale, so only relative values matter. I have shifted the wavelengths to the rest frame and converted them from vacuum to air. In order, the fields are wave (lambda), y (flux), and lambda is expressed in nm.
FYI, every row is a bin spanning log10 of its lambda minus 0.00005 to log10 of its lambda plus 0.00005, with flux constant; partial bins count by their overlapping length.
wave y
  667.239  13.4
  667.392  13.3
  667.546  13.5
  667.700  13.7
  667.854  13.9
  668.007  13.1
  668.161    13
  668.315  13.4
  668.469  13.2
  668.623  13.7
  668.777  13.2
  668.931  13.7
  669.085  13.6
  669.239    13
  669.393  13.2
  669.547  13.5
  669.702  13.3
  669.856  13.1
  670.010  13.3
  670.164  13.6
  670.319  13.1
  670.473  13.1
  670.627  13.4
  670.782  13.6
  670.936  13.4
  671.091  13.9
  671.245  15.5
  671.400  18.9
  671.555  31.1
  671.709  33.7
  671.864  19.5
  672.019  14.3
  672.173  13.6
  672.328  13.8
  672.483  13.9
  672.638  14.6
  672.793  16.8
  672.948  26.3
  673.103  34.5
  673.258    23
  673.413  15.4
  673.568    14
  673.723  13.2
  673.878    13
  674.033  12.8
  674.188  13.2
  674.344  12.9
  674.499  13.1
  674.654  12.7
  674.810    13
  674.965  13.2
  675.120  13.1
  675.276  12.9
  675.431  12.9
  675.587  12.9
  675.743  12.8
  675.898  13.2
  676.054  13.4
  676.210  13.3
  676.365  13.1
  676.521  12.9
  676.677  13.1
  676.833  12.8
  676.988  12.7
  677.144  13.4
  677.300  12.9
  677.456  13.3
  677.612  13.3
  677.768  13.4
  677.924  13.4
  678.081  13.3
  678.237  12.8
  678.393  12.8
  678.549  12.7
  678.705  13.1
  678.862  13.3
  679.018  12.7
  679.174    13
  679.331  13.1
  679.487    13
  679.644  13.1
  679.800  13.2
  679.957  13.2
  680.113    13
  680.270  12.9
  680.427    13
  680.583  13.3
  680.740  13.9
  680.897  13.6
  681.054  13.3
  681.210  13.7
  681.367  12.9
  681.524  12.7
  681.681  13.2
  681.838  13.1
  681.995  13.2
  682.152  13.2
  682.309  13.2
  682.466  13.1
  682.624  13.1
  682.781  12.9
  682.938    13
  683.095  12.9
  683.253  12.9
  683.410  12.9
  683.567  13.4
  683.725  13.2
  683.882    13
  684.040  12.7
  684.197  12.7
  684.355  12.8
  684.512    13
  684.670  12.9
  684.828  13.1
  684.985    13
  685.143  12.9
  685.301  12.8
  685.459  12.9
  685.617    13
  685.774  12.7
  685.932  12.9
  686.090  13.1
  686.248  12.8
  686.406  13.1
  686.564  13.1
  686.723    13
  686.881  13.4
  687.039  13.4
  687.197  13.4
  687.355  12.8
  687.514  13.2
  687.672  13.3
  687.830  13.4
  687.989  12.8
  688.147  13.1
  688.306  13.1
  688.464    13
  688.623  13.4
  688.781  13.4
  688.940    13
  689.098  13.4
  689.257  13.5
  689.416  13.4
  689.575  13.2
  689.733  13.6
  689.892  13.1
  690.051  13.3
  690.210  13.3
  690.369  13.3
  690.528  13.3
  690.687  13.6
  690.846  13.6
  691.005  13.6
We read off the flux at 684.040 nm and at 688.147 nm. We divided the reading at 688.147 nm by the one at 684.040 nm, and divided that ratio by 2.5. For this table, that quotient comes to 0.413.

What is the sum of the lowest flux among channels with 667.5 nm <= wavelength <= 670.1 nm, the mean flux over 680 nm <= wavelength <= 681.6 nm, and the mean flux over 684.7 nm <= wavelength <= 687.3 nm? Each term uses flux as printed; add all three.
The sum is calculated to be 39.27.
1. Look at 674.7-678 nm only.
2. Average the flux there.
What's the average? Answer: 13.1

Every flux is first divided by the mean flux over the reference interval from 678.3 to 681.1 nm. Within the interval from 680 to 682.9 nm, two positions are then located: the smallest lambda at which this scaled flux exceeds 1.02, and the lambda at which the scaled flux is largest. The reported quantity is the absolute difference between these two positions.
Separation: 0.00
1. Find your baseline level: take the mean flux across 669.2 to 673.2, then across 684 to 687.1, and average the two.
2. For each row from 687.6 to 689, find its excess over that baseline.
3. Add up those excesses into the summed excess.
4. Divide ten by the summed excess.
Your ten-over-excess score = -0.6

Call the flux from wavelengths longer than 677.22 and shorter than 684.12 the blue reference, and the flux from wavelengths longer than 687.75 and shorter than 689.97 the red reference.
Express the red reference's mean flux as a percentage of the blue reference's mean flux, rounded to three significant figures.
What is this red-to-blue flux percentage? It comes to 101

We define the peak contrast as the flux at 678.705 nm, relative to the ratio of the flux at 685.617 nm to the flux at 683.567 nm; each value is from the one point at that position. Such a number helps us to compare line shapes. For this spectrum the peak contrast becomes 13.5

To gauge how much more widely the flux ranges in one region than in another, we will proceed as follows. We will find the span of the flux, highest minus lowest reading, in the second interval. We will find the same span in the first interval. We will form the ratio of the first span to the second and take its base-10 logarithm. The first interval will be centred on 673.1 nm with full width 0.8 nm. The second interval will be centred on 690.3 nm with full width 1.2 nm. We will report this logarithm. 1.6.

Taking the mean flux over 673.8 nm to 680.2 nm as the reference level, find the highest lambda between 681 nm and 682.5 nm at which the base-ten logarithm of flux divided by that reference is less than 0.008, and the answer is 682.466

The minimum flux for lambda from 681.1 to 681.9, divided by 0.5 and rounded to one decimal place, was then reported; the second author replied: 25.4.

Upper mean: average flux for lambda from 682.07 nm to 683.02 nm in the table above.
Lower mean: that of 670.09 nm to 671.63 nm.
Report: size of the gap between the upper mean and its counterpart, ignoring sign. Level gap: 2.9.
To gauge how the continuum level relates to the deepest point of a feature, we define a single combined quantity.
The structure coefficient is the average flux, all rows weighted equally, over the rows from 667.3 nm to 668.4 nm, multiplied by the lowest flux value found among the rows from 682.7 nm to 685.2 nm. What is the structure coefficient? 170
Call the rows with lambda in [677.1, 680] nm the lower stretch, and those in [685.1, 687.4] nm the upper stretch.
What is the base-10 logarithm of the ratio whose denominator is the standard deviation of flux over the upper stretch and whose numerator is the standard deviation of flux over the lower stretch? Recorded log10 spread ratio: 0.01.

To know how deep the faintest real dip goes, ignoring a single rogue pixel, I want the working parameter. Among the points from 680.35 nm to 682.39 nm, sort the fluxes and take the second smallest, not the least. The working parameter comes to 12.9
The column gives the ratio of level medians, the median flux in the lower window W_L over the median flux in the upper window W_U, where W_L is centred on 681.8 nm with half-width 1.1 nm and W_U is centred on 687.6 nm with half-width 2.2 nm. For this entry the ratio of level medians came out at 1.01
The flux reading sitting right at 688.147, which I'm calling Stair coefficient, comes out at 13.1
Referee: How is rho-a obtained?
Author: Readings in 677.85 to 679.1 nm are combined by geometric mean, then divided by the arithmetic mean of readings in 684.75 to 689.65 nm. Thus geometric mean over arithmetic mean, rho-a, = 0.99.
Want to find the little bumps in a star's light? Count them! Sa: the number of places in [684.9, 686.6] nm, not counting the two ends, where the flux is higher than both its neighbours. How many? 2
